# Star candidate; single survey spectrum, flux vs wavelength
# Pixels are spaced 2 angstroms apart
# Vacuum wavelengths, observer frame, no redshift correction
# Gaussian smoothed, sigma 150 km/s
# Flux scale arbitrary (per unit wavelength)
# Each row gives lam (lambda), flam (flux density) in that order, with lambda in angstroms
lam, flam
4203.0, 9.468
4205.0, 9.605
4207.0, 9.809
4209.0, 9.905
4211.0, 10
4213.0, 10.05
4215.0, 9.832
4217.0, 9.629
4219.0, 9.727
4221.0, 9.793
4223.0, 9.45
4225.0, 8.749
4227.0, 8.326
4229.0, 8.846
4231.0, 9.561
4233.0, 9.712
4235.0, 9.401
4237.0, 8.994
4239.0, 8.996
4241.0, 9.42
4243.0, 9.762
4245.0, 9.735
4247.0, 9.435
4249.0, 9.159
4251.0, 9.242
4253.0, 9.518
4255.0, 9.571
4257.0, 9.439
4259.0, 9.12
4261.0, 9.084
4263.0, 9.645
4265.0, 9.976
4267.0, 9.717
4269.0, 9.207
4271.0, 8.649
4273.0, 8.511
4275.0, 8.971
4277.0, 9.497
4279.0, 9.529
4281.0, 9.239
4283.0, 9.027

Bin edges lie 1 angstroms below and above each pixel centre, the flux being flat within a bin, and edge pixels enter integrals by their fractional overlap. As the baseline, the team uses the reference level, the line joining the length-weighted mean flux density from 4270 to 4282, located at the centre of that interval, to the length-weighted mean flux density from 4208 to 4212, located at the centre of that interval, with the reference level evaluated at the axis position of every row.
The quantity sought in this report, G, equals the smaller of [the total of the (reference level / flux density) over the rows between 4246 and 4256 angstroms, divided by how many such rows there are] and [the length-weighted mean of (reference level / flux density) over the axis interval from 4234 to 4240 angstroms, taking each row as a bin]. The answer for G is 1.00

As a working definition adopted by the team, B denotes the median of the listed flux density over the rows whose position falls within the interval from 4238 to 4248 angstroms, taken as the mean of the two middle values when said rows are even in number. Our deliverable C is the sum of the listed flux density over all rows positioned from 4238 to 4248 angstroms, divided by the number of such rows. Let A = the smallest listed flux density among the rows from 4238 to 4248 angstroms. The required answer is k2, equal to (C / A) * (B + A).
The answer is 19.4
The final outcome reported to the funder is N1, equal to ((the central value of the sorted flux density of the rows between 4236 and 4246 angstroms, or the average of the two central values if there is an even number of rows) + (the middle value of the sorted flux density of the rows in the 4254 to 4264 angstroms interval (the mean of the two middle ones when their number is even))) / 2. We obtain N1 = 9.43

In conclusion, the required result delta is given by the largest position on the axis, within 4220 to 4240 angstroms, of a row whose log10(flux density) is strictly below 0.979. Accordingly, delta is 4239.0 angstroms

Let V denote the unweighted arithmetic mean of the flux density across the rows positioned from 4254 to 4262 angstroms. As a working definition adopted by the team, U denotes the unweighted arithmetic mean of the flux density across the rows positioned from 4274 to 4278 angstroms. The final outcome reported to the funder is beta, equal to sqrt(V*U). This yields 9.27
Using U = 9.2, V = 9.3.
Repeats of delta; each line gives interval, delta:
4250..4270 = 4269.0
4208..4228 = 4227.0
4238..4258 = 4257.0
